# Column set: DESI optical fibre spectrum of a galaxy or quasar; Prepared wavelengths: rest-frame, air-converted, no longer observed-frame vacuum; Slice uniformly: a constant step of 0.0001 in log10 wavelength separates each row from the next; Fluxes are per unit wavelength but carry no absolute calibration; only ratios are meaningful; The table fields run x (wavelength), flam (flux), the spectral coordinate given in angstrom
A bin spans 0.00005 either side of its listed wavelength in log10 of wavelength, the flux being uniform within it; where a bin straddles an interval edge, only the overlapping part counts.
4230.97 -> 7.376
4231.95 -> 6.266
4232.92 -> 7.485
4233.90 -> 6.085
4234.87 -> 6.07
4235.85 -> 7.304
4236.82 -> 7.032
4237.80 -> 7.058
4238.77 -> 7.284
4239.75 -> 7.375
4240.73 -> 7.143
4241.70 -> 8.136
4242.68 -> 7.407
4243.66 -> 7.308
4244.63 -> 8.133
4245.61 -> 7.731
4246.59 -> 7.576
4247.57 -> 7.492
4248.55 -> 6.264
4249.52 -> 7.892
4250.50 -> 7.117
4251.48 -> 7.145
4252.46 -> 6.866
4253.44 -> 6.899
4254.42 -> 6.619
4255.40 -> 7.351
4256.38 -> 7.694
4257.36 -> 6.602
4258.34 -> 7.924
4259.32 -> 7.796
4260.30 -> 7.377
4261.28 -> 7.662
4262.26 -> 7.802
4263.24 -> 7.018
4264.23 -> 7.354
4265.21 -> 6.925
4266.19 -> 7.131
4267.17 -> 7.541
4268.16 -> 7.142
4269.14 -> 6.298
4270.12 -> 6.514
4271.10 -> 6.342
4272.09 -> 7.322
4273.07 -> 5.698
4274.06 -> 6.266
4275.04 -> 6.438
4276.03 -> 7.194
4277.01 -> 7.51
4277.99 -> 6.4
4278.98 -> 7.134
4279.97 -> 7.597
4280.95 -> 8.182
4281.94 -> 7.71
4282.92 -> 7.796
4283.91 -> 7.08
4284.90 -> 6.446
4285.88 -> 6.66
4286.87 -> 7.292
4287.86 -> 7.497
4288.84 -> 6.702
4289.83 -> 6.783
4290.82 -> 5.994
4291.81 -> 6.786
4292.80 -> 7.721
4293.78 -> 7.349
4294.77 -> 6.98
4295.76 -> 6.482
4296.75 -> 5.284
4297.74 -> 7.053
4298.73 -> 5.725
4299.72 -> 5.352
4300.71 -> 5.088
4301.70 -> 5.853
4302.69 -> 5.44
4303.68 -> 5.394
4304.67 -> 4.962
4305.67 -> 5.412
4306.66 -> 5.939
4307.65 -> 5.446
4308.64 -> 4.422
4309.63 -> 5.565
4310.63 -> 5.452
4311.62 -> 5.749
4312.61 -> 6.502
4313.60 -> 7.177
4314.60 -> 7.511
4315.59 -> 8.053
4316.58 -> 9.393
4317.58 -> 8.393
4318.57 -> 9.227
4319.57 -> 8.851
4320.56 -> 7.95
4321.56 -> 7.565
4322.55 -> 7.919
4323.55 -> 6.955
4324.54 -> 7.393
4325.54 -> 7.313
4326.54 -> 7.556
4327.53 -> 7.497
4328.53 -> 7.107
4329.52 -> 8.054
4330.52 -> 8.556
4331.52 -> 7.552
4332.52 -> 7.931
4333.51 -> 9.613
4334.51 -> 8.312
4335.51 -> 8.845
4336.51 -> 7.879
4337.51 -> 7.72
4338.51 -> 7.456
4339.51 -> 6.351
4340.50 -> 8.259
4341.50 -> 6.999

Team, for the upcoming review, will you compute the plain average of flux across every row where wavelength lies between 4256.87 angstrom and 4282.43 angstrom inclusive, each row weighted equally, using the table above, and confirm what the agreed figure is 7.11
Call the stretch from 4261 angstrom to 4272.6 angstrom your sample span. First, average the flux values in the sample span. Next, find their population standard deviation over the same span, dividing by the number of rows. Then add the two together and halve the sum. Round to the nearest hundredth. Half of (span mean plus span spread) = 3.78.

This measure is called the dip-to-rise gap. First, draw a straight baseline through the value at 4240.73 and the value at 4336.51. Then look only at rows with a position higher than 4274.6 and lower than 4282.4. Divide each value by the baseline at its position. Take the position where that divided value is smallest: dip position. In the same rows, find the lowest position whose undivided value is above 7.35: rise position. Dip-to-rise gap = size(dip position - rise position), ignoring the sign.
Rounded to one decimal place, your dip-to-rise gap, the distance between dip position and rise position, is 1.0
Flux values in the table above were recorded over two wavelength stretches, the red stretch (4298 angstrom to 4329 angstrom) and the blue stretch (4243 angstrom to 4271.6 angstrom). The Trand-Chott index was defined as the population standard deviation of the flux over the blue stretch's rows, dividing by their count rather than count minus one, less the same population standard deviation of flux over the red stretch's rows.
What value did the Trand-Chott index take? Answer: -0.8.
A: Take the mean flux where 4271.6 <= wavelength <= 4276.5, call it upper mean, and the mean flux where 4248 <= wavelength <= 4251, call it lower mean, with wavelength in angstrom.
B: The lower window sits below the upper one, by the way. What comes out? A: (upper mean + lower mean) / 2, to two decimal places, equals 6.84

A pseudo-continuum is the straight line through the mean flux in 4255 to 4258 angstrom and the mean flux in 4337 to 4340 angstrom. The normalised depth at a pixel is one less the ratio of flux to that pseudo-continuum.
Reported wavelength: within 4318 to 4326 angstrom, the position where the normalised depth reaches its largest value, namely 4323.55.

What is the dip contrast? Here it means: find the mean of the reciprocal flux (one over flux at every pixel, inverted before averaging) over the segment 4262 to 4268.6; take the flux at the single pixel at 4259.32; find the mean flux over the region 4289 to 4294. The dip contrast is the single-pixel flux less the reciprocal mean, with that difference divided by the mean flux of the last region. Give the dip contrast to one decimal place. 1.1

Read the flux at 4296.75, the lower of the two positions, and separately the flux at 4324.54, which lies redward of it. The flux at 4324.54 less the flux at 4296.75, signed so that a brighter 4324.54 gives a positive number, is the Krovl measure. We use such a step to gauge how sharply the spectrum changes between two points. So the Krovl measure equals 2.1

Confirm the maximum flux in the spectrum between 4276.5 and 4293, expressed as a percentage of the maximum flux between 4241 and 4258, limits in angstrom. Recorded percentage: 101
